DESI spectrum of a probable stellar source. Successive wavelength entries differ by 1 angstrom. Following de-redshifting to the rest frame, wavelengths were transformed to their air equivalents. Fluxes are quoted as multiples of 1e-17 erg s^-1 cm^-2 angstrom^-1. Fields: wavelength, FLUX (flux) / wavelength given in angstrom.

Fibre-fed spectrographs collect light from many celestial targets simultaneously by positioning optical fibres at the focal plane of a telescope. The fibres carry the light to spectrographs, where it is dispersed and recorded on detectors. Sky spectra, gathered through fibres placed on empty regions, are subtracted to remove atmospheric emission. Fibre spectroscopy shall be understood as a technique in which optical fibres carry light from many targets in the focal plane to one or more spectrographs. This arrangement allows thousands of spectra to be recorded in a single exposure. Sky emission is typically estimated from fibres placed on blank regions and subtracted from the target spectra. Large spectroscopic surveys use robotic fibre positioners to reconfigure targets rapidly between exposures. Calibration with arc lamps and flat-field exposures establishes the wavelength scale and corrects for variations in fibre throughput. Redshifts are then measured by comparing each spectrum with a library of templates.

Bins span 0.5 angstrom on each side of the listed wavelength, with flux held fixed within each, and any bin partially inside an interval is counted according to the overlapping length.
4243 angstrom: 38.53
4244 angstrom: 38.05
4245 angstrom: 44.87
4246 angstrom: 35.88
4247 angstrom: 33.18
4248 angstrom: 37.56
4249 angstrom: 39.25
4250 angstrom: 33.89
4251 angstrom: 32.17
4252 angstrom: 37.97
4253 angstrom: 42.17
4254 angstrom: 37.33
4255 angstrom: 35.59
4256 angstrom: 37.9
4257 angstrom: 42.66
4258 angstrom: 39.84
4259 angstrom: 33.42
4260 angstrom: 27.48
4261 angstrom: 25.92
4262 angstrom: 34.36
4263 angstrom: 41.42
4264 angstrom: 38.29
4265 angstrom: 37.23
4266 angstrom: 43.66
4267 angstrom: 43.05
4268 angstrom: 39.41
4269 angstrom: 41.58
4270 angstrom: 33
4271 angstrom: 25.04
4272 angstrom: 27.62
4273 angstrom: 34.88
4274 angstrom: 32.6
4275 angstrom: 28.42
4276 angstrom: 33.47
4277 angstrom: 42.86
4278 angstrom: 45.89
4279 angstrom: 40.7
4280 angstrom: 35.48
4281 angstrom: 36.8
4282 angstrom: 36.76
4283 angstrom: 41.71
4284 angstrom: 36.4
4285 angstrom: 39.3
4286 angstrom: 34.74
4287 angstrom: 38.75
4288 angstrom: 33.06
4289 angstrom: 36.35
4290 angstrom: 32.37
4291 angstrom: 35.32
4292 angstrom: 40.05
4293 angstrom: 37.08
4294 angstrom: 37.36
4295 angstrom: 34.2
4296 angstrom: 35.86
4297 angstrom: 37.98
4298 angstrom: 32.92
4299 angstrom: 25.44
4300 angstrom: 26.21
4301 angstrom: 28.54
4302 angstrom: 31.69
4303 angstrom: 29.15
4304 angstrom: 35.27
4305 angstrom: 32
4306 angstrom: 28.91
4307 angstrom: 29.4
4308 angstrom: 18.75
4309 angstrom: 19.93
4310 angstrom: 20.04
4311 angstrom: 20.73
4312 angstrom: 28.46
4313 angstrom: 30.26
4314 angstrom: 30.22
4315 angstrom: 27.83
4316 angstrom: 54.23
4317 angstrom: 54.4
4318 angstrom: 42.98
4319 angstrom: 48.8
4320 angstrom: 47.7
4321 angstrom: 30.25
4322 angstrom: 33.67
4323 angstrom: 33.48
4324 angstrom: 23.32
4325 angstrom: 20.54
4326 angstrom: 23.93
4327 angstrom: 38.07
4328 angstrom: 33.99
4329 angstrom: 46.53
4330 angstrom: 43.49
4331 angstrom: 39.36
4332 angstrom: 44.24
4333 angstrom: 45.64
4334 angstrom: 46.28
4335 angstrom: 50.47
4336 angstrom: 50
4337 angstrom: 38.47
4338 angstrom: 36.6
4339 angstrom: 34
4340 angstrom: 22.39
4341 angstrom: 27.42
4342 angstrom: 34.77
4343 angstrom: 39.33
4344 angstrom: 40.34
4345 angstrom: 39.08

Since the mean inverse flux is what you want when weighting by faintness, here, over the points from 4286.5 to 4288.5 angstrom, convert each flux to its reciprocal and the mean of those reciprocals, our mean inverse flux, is 0.028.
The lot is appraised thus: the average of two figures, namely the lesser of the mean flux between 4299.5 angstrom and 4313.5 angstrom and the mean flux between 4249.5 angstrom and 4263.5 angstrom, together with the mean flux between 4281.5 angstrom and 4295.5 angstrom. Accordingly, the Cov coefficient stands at 32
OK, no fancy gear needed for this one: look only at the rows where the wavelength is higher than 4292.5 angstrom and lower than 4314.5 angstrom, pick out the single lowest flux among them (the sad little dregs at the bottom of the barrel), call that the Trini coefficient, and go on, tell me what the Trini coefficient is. 18.75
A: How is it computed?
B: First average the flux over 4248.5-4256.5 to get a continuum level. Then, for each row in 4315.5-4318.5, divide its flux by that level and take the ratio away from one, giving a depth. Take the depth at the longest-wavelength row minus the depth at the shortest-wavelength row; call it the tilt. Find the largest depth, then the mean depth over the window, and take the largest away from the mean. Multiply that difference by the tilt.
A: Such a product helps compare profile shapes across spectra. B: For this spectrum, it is -0.06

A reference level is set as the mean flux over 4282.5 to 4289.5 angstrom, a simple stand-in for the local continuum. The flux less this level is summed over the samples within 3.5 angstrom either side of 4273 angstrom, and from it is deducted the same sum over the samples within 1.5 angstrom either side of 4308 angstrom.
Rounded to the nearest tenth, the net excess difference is -1.8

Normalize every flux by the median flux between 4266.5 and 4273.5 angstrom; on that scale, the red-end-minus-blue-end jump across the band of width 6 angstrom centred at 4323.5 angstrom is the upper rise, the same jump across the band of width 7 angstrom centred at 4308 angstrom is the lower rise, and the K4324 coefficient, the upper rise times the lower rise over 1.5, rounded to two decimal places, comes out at 0.04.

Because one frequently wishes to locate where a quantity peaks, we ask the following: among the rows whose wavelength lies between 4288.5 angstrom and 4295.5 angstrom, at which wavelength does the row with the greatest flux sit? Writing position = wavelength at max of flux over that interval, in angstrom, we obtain 4292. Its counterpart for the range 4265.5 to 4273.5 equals 4266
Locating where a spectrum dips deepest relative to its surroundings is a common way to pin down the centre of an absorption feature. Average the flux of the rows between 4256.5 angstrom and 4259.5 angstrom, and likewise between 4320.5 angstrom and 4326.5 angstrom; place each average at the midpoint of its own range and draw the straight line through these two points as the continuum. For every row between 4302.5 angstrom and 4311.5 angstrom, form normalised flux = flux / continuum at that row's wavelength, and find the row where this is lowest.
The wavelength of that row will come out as 4308 angstrom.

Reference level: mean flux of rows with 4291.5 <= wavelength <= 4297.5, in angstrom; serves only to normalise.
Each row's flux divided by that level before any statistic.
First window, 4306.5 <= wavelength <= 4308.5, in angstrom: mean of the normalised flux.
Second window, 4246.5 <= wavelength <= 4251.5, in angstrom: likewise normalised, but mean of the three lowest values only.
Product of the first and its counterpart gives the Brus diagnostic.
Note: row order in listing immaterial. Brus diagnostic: 0.58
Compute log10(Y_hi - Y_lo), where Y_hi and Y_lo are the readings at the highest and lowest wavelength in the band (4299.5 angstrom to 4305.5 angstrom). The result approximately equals 0.76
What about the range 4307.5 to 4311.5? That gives 0.30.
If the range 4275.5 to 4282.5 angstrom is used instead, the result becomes 0.52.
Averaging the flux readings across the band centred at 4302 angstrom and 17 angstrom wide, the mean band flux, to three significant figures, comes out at 29.6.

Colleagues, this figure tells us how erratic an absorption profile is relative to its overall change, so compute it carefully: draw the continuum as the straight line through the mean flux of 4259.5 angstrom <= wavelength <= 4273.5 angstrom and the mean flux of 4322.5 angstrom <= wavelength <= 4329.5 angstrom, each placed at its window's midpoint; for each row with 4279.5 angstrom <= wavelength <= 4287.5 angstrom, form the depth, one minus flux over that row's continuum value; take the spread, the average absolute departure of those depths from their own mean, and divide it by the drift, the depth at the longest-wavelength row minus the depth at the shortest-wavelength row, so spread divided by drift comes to -0.5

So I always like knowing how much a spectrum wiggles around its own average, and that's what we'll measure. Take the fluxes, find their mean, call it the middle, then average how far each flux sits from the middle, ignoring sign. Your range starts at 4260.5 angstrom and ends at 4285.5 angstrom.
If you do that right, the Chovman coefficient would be 4.5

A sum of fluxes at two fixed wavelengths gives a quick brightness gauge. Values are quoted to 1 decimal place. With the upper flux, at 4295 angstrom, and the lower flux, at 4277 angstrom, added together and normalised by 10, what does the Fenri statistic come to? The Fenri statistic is 7.7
